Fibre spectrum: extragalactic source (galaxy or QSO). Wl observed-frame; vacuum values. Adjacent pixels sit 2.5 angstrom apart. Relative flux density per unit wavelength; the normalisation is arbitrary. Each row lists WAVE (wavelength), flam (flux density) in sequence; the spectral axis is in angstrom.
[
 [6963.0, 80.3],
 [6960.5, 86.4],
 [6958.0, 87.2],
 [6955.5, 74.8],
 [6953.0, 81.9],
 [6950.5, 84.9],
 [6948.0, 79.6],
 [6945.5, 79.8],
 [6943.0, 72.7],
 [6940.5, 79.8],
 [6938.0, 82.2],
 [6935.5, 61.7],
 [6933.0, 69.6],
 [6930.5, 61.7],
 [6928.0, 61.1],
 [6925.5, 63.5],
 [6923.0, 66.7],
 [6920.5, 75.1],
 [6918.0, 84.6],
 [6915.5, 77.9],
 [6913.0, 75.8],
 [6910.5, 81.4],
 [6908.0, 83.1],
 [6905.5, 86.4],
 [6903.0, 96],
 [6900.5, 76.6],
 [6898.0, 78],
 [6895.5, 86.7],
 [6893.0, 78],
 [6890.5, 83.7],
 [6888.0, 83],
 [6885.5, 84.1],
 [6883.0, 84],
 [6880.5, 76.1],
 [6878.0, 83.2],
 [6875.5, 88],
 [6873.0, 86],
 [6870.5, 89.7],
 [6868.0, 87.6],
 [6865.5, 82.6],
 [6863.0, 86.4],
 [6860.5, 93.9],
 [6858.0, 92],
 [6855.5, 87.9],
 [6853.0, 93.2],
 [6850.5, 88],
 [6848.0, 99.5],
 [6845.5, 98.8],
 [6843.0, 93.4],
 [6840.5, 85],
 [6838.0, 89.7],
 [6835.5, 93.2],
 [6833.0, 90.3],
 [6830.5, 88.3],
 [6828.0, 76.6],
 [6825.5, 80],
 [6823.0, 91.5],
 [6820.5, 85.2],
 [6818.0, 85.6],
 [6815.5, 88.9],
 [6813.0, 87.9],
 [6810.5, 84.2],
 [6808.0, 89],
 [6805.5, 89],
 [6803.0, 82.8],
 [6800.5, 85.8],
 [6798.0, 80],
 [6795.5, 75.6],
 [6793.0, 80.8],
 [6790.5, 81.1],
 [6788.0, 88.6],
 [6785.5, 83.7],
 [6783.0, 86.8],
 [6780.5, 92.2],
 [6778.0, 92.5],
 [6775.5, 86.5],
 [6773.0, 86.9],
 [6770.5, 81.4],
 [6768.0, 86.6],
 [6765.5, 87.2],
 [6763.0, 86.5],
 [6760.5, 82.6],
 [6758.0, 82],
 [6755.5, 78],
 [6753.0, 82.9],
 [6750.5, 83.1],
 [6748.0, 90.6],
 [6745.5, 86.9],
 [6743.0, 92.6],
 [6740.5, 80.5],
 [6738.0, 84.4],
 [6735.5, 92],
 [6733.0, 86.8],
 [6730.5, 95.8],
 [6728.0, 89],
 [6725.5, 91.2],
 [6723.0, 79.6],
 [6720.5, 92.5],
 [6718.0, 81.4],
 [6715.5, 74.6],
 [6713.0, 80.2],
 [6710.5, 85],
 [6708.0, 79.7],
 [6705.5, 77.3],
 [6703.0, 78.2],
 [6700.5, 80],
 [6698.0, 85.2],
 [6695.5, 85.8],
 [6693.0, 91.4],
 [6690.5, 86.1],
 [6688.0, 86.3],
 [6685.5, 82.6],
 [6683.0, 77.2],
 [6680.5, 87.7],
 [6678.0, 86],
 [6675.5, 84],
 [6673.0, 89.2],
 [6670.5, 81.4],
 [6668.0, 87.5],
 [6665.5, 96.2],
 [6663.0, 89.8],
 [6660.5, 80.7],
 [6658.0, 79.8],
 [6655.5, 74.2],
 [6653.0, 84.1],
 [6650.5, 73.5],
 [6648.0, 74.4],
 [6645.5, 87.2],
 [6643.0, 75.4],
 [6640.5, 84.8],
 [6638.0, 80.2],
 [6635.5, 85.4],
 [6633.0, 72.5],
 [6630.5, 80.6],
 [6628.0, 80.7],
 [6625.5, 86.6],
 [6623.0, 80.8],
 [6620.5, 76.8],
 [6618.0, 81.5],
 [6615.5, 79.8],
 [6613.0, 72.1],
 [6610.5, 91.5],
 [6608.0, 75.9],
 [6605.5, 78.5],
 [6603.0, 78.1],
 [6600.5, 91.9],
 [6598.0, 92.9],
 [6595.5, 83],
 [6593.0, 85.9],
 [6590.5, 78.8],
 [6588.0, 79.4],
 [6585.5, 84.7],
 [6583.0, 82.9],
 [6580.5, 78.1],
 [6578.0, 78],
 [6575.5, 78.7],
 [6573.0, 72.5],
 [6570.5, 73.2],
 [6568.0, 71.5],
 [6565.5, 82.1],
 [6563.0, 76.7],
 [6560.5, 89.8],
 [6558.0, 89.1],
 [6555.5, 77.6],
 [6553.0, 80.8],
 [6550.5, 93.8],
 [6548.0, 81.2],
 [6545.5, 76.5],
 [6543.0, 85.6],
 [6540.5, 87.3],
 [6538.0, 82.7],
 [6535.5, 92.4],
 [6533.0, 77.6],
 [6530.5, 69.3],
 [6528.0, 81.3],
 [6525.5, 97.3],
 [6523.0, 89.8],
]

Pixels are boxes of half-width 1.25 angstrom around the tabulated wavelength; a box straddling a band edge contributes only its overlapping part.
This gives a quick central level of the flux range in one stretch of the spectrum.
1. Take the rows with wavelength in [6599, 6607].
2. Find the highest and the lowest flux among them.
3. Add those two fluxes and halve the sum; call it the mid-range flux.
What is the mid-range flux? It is 85.0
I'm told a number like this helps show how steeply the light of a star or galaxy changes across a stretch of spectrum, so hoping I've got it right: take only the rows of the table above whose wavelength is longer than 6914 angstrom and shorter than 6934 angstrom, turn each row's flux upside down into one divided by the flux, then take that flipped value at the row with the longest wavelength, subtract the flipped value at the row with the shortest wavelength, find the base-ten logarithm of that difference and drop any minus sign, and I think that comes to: 2.82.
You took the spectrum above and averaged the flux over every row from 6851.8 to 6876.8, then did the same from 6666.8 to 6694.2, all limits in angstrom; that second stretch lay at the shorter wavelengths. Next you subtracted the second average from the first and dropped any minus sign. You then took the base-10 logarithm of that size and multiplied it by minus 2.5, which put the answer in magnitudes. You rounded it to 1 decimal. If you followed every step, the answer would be -1.3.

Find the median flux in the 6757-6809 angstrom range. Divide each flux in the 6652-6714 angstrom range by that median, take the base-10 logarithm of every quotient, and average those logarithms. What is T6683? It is -0.014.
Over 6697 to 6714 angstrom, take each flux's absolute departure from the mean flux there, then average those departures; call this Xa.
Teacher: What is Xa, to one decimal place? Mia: 2.5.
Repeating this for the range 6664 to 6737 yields 4.6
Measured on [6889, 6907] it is 5.2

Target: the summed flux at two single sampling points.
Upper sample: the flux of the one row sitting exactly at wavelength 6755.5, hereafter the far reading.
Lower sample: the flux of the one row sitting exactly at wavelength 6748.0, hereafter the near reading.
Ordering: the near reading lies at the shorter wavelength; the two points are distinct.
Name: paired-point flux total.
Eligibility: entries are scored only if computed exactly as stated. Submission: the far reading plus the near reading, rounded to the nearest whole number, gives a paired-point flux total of 169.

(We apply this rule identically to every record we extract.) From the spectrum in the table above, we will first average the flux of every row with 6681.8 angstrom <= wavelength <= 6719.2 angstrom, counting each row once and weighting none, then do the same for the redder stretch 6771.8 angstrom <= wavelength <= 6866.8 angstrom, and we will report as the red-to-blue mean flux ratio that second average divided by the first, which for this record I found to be 1.07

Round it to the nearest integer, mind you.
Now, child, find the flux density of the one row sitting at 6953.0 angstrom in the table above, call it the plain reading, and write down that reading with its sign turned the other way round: -82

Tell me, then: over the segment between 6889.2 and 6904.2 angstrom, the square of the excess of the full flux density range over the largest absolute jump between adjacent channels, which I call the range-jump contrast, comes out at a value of 0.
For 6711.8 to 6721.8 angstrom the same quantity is 46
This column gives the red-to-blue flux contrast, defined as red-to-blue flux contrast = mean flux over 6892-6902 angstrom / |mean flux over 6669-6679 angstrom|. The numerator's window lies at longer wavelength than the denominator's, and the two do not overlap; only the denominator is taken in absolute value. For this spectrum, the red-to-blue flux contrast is 0.94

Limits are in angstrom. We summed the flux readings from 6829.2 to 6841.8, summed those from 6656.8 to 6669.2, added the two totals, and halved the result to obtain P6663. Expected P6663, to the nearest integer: 440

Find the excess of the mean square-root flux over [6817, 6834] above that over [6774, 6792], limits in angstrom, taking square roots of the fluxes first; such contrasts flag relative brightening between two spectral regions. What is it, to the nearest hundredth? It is -0.11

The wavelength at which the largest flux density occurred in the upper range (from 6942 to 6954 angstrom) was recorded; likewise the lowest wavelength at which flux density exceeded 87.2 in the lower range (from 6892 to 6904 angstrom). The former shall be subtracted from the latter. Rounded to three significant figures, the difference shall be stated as -47.5 angstrom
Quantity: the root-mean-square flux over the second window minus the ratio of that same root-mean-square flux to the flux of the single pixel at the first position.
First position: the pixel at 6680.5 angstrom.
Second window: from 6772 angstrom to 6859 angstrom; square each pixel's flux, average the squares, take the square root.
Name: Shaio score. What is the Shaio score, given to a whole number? 87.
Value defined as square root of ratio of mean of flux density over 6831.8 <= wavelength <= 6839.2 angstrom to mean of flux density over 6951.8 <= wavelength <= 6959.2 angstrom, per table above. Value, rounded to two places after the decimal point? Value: 1.06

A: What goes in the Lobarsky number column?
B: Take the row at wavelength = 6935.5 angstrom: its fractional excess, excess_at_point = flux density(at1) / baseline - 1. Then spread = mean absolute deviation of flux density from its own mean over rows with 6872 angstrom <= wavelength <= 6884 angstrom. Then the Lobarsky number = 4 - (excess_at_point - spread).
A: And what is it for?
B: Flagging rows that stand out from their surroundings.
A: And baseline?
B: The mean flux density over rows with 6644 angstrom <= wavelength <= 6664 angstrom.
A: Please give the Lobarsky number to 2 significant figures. 7.3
